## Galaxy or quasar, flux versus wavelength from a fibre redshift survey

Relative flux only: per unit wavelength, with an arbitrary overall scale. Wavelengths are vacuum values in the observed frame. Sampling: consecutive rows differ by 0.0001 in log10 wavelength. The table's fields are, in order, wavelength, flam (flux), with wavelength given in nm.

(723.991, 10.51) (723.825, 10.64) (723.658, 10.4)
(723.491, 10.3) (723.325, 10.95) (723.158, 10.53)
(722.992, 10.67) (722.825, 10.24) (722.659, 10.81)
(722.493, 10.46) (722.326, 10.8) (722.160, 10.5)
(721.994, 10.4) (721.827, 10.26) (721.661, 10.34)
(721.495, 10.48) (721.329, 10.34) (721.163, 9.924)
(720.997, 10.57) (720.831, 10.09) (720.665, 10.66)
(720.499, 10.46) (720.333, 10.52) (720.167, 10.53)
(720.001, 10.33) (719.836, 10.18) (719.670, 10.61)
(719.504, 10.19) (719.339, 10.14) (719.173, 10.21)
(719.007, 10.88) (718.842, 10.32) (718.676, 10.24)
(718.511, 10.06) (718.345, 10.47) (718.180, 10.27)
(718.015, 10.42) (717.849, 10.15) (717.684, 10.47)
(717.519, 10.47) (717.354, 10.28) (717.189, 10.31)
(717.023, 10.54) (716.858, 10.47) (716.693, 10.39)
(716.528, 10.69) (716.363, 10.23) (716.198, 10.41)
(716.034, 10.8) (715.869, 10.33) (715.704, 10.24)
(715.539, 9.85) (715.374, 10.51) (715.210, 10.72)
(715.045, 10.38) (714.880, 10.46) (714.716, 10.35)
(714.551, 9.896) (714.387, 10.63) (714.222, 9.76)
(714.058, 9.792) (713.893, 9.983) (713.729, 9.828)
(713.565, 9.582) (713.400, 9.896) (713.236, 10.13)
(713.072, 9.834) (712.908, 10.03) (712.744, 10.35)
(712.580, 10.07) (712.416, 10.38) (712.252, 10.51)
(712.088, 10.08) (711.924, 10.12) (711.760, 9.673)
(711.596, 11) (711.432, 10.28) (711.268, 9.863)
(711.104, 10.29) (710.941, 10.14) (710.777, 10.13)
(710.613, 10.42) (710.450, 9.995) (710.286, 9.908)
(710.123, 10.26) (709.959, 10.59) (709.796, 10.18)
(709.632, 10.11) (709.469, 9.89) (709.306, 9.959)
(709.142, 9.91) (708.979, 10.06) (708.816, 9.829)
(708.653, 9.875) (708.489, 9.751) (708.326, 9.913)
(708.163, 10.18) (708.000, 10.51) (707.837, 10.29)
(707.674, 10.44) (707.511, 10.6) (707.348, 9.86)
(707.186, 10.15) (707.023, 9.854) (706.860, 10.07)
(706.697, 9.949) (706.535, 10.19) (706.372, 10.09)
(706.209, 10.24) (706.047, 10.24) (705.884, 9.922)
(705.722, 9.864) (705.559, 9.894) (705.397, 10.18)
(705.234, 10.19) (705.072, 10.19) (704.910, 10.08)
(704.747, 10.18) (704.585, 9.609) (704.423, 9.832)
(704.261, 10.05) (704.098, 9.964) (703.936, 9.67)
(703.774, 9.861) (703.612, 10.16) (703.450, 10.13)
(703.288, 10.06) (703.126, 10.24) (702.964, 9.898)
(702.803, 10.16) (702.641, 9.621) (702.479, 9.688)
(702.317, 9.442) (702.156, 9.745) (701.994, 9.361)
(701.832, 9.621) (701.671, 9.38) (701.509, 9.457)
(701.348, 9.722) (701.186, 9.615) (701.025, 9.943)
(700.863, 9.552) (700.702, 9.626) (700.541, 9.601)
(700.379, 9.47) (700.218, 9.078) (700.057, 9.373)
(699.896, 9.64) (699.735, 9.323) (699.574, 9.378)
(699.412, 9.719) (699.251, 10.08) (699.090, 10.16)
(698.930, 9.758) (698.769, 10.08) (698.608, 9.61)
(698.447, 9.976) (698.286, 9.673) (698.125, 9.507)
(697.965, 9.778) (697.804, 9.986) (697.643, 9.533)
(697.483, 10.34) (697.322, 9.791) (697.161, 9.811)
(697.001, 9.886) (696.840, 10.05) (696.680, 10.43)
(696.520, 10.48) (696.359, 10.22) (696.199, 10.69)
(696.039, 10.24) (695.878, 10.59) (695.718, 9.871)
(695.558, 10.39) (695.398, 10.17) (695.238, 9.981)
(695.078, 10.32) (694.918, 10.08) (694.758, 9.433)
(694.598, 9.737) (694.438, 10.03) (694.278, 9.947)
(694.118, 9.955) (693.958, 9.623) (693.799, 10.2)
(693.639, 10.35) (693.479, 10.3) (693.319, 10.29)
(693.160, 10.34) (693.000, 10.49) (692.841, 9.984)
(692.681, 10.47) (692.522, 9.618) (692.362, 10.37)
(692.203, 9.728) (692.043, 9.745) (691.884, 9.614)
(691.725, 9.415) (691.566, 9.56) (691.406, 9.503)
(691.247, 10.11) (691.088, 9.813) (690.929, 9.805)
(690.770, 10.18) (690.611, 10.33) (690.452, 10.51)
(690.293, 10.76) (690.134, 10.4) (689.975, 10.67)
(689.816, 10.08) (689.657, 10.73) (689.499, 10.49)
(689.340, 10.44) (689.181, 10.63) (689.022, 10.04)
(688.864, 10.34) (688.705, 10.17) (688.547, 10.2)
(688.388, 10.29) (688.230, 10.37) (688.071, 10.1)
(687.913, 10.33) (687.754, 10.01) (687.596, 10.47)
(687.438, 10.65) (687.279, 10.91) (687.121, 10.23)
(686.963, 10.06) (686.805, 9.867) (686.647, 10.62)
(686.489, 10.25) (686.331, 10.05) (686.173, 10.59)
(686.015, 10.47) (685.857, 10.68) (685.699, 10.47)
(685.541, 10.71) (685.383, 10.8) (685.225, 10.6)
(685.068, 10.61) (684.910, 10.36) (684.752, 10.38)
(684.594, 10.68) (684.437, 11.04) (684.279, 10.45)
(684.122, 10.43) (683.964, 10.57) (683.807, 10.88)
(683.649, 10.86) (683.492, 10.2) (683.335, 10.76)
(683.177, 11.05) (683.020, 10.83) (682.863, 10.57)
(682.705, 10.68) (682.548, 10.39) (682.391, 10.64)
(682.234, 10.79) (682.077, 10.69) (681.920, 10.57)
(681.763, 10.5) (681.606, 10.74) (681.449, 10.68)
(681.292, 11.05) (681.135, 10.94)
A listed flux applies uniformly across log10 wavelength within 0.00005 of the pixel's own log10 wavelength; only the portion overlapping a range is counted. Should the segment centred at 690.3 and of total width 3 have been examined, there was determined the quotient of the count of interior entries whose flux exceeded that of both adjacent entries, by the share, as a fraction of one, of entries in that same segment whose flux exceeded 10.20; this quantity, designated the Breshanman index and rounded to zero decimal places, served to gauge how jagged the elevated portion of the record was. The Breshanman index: 11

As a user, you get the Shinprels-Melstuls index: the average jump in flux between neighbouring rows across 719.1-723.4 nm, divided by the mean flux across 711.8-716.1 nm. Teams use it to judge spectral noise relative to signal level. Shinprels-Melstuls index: 0.027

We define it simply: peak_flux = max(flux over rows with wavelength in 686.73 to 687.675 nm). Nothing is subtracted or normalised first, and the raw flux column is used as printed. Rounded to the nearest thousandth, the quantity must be 10.910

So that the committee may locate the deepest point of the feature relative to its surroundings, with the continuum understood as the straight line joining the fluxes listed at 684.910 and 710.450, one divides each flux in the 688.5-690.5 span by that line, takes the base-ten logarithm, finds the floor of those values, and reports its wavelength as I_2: 689.022 nm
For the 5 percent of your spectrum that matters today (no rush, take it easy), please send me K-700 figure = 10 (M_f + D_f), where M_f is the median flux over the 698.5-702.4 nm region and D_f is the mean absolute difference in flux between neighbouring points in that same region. 99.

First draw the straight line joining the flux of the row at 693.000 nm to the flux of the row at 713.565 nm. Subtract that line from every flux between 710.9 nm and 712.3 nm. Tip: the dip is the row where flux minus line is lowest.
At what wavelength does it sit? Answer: 711.760 nm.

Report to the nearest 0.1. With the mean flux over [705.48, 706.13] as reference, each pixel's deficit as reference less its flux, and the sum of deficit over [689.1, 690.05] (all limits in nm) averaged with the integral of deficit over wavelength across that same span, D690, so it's -1.8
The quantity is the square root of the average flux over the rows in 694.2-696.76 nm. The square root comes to 3.19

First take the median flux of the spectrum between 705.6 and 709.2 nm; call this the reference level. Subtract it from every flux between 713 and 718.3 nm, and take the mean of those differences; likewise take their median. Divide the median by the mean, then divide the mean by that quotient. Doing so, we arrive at 0.14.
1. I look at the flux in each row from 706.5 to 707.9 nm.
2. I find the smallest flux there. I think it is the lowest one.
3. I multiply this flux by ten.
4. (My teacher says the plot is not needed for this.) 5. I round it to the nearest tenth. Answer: 98.5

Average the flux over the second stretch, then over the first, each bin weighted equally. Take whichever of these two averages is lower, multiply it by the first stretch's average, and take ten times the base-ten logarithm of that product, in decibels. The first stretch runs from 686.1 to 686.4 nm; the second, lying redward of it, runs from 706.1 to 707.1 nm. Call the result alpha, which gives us 20.17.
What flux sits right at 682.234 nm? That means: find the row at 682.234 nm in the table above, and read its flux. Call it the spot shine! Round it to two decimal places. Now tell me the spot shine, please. 10.79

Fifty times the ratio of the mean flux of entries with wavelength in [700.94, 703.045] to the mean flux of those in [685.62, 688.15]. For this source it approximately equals 47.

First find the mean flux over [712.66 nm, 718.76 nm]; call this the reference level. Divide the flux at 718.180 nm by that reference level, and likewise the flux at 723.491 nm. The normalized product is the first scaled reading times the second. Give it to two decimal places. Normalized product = 1.01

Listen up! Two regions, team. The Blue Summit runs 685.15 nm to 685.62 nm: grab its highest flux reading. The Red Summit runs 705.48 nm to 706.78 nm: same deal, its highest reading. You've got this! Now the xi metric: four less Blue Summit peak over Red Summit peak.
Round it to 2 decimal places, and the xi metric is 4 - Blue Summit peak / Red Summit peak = 2.95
